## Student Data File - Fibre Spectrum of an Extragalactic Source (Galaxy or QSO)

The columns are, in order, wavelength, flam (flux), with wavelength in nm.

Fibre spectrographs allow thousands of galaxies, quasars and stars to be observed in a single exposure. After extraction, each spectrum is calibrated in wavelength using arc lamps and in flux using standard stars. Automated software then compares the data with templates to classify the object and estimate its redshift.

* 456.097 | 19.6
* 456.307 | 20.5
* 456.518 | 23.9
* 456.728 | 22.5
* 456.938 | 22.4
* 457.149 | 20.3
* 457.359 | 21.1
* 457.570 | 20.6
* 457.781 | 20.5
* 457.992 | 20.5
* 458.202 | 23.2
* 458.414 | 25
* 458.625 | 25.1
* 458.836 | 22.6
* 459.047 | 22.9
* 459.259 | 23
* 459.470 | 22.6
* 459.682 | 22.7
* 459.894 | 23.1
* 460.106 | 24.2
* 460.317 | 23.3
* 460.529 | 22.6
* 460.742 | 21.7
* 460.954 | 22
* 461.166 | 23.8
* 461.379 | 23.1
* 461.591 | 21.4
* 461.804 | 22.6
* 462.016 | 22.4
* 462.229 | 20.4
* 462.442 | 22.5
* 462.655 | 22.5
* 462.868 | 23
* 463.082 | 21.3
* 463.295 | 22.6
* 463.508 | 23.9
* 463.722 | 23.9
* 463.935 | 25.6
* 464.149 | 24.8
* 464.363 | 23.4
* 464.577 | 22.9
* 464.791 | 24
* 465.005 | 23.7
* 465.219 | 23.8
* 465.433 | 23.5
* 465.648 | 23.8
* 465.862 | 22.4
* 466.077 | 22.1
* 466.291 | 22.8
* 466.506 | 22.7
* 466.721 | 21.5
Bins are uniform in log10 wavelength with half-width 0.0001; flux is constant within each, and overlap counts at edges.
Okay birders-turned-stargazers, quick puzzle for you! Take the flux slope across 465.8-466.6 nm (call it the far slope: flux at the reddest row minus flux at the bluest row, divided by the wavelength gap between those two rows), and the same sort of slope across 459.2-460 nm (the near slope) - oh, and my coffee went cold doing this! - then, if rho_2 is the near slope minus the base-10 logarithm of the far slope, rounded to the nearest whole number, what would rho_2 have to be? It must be 0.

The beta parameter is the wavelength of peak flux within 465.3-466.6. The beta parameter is 465.648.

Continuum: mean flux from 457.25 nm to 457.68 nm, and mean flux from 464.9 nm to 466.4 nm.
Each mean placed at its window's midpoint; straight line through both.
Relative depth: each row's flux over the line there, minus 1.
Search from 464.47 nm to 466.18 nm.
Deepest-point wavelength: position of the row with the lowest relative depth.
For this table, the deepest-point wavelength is 466.077 nm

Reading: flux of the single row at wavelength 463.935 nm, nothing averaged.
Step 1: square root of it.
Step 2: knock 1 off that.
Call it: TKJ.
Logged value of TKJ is 4.06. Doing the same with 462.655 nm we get 3.74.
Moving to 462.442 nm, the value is 3.74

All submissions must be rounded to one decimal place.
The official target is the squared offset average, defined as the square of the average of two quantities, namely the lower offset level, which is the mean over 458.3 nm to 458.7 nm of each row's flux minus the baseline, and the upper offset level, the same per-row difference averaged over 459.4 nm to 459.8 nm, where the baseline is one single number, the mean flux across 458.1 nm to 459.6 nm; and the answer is 0.1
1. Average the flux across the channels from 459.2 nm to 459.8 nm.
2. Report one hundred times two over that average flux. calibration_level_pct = 8.8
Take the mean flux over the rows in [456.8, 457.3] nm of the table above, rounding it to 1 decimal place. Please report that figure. 21.4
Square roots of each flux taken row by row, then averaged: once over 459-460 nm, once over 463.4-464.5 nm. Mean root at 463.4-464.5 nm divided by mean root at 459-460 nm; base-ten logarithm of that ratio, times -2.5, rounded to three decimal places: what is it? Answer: -0.033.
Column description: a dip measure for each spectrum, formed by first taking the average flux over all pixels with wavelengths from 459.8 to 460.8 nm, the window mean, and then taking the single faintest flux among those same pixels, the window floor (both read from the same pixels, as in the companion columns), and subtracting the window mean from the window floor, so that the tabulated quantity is -1.3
